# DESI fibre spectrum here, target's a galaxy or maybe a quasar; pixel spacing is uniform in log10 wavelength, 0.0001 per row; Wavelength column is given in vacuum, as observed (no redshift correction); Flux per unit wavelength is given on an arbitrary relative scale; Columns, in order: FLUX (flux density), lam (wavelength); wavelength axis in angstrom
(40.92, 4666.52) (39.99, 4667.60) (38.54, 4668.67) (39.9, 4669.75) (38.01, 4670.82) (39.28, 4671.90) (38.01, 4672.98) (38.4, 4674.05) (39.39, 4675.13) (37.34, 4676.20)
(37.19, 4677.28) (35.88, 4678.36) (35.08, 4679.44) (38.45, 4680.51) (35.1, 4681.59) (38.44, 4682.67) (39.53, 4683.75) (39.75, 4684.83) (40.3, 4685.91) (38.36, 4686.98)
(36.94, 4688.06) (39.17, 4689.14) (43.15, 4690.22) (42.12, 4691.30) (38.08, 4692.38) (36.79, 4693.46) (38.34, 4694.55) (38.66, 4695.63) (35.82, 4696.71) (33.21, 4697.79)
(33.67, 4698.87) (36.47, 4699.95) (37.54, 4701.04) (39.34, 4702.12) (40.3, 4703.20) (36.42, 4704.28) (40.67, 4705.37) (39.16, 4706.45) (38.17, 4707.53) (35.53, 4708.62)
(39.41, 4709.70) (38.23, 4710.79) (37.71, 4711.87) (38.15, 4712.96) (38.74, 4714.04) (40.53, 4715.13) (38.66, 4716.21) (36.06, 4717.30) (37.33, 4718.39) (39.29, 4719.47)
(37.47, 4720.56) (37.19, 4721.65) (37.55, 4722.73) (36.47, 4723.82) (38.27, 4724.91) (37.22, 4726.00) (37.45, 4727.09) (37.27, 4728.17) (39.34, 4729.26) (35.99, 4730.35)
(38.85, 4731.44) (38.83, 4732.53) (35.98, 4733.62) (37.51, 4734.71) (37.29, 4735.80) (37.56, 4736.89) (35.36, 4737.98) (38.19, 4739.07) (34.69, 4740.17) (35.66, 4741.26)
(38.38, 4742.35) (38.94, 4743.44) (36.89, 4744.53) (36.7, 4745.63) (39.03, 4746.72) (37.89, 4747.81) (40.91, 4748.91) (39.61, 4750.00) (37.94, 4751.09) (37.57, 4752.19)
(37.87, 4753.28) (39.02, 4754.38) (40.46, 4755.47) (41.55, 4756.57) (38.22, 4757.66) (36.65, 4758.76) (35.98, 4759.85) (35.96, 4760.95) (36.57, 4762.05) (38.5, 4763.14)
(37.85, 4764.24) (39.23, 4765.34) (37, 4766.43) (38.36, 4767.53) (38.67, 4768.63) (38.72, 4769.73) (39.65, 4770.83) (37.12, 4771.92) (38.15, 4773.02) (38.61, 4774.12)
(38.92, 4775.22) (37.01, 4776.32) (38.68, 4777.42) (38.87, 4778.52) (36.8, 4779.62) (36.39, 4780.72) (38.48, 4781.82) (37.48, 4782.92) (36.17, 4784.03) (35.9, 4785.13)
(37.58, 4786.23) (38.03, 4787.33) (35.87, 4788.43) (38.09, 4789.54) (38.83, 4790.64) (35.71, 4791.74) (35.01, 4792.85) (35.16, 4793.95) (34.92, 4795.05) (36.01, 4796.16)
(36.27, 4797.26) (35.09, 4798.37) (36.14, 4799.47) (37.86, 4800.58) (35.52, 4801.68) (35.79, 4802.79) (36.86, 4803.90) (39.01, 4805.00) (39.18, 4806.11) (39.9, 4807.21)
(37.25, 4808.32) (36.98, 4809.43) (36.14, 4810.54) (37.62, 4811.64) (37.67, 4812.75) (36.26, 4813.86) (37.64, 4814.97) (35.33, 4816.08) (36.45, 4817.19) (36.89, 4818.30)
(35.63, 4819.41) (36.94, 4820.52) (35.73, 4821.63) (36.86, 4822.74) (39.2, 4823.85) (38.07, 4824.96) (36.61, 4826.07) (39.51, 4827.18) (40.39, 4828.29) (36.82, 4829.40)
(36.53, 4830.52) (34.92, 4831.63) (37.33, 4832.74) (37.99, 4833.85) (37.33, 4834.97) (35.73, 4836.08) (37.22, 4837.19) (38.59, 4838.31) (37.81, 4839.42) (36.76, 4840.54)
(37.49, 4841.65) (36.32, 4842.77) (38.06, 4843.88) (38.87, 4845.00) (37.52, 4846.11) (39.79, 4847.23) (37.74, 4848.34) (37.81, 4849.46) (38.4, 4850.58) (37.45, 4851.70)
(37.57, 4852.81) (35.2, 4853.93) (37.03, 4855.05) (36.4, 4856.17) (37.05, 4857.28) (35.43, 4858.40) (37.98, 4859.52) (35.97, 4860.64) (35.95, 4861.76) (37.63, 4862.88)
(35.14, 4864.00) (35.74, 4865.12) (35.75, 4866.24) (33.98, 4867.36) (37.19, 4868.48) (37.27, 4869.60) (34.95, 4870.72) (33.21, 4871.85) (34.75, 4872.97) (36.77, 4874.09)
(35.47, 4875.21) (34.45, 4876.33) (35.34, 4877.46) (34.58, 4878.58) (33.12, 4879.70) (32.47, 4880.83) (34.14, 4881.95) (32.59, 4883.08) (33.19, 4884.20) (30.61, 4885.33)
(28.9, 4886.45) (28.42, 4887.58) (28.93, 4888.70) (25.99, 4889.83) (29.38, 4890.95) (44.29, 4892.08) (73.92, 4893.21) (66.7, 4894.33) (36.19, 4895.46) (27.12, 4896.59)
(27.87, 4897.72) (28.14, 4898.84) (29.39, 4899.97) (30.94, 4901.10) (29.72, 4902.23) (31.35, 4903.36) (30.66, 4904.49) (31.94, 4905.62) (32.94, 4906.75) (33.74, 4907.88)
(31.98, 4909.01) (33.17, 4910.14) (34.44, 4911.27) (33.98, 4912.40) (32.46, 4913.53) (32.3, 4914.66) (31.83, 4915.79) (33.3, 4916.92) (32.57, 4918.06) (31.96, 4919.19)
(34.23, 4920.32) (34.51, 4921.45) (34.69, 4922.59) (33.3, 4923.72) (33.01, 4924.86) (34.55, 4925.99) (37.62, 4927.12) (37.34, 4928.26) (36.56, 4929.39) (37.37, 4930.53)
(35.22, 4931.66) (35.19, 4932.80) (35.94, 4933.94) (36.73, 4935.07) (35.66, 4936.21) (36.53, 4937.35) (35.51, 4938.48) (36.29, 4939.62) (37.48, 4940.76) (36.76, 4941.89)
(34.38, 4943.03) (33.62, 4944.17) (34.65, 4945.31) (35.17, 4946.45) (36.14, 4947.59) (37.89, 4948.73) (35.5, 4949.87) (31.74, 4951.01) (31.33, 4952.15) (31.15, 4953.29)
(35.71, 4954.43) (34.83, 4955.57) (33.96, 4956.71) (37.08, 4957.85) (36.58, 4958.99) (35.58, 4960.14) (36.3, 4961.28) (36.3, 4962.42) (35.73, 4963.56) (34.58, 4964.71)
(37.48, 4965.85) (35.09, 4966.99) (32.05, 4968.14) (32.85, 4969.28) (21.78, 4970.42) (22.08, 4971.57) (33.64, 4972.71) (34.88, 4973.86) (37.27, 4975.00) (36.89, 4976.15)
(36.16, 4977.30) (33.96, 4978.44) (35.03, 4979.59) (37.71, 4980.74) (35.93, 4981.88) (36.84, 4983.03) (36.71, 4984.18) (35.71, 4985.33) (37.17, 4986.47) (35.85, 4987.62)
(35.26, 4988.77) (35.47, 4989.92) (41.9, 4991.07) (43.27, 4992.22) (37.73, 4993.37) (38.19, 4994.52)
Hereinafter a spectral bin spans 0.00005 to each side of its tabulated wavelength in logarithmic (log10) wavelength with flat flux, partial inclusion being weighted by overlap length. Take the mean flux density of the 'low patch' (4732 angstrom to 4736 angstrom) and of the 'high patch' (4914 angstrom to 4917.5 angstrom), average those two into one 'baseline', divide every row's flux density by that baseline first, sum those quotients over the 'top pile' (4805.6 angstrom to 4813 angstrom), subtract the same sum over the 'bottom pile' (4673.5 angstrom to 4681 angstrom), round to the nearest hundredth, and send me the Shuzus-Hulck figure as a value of 0.09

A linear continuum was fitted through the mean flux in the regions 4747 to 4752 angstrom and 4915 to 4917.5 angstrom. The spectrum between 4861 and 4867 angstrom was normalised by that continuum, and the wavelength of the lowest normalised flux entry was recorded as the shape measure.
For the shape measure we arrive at 4864.00 angstrom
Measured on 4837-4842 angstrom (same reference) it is 4840.54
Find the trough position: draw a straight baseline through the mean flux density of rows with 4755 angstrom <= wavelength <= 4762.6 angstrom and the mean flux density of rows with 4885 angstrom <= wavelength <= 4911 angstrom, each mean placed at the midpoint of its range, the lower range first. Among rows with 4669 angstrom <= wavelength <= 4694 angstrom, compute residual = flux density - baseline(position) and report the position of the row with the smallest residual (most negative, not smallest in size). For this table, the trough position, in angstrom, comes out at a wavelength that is 4679.44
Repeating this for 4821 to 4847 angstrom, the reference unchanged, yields 4831.63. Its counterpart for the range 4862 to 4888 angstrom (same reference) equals 4887.58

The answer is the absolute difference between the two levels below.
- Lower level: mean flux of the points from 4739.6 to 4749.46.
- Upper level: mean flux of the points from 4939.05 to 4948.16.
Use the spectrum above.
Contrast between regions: 2.1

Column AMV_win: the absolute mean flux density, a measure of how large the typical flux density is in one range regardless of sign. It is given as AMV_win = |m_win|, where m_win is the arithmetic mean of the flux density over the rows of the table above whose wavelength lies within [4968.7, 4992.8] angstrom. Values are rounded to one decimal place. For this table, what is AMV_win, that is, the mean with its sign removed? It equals 35.1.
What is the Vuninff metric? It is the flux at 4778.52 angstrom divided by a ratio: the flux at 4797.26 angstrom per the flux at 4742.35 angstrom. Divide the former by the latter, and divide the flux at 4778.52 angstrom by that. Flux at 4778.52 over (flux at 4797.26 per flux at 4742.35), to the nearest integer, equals 41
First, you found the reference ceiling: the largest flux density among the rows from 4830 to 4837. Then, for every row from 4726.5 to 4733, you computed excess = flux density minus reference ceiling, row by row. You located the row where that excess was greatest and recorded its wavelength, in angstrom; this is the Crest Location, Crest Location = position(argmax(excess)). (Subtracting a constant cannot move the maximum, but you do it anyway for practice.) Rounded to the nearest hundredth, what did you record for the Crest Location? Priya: 4729.26 angstrom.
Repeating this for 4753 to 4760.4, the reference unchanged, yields 4756.57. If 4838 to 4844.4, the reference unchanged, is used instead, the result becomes 4838.31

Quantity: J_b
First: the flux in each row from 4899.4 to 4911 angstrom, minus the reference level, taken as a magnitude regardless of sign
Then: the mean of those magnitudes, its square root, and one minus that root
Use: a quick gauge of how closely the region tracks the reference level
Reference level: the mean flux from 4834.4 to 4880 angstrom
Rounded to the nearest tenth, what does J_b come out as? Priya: -1.2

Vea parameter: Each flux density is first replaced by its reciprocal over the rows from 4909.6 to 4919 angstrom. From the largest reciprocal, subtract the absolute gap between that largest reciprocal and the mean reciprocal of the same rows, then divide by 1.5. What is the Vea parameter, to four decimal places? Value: 0.0202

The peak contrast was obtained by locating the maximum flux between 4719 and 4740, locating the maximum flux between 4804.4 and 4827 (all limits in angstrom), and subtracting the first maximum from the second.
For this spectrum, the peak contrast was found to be 0.6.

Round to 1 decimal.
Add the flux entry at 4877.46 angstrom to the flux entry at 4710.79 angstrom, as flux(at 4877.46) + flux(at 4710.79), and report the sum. 73.6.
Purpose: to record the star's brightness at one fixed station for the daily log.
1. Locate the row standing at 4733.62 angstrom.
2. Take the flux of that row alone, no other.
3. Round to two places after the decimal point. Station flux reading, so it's 35.98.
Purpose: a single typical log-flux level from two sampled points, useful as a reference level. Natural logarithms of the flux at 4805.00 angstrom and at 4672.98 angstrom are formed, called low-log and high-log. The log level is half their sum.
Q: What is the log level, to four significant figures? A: 3.651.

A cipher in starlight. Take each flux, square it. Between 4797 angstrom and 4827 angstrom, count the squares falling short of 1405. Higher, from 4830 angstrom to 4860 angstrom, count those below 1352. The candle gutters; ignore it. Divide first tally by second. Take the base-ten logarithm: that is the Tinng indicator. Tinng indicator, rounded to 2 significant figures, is 0.35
